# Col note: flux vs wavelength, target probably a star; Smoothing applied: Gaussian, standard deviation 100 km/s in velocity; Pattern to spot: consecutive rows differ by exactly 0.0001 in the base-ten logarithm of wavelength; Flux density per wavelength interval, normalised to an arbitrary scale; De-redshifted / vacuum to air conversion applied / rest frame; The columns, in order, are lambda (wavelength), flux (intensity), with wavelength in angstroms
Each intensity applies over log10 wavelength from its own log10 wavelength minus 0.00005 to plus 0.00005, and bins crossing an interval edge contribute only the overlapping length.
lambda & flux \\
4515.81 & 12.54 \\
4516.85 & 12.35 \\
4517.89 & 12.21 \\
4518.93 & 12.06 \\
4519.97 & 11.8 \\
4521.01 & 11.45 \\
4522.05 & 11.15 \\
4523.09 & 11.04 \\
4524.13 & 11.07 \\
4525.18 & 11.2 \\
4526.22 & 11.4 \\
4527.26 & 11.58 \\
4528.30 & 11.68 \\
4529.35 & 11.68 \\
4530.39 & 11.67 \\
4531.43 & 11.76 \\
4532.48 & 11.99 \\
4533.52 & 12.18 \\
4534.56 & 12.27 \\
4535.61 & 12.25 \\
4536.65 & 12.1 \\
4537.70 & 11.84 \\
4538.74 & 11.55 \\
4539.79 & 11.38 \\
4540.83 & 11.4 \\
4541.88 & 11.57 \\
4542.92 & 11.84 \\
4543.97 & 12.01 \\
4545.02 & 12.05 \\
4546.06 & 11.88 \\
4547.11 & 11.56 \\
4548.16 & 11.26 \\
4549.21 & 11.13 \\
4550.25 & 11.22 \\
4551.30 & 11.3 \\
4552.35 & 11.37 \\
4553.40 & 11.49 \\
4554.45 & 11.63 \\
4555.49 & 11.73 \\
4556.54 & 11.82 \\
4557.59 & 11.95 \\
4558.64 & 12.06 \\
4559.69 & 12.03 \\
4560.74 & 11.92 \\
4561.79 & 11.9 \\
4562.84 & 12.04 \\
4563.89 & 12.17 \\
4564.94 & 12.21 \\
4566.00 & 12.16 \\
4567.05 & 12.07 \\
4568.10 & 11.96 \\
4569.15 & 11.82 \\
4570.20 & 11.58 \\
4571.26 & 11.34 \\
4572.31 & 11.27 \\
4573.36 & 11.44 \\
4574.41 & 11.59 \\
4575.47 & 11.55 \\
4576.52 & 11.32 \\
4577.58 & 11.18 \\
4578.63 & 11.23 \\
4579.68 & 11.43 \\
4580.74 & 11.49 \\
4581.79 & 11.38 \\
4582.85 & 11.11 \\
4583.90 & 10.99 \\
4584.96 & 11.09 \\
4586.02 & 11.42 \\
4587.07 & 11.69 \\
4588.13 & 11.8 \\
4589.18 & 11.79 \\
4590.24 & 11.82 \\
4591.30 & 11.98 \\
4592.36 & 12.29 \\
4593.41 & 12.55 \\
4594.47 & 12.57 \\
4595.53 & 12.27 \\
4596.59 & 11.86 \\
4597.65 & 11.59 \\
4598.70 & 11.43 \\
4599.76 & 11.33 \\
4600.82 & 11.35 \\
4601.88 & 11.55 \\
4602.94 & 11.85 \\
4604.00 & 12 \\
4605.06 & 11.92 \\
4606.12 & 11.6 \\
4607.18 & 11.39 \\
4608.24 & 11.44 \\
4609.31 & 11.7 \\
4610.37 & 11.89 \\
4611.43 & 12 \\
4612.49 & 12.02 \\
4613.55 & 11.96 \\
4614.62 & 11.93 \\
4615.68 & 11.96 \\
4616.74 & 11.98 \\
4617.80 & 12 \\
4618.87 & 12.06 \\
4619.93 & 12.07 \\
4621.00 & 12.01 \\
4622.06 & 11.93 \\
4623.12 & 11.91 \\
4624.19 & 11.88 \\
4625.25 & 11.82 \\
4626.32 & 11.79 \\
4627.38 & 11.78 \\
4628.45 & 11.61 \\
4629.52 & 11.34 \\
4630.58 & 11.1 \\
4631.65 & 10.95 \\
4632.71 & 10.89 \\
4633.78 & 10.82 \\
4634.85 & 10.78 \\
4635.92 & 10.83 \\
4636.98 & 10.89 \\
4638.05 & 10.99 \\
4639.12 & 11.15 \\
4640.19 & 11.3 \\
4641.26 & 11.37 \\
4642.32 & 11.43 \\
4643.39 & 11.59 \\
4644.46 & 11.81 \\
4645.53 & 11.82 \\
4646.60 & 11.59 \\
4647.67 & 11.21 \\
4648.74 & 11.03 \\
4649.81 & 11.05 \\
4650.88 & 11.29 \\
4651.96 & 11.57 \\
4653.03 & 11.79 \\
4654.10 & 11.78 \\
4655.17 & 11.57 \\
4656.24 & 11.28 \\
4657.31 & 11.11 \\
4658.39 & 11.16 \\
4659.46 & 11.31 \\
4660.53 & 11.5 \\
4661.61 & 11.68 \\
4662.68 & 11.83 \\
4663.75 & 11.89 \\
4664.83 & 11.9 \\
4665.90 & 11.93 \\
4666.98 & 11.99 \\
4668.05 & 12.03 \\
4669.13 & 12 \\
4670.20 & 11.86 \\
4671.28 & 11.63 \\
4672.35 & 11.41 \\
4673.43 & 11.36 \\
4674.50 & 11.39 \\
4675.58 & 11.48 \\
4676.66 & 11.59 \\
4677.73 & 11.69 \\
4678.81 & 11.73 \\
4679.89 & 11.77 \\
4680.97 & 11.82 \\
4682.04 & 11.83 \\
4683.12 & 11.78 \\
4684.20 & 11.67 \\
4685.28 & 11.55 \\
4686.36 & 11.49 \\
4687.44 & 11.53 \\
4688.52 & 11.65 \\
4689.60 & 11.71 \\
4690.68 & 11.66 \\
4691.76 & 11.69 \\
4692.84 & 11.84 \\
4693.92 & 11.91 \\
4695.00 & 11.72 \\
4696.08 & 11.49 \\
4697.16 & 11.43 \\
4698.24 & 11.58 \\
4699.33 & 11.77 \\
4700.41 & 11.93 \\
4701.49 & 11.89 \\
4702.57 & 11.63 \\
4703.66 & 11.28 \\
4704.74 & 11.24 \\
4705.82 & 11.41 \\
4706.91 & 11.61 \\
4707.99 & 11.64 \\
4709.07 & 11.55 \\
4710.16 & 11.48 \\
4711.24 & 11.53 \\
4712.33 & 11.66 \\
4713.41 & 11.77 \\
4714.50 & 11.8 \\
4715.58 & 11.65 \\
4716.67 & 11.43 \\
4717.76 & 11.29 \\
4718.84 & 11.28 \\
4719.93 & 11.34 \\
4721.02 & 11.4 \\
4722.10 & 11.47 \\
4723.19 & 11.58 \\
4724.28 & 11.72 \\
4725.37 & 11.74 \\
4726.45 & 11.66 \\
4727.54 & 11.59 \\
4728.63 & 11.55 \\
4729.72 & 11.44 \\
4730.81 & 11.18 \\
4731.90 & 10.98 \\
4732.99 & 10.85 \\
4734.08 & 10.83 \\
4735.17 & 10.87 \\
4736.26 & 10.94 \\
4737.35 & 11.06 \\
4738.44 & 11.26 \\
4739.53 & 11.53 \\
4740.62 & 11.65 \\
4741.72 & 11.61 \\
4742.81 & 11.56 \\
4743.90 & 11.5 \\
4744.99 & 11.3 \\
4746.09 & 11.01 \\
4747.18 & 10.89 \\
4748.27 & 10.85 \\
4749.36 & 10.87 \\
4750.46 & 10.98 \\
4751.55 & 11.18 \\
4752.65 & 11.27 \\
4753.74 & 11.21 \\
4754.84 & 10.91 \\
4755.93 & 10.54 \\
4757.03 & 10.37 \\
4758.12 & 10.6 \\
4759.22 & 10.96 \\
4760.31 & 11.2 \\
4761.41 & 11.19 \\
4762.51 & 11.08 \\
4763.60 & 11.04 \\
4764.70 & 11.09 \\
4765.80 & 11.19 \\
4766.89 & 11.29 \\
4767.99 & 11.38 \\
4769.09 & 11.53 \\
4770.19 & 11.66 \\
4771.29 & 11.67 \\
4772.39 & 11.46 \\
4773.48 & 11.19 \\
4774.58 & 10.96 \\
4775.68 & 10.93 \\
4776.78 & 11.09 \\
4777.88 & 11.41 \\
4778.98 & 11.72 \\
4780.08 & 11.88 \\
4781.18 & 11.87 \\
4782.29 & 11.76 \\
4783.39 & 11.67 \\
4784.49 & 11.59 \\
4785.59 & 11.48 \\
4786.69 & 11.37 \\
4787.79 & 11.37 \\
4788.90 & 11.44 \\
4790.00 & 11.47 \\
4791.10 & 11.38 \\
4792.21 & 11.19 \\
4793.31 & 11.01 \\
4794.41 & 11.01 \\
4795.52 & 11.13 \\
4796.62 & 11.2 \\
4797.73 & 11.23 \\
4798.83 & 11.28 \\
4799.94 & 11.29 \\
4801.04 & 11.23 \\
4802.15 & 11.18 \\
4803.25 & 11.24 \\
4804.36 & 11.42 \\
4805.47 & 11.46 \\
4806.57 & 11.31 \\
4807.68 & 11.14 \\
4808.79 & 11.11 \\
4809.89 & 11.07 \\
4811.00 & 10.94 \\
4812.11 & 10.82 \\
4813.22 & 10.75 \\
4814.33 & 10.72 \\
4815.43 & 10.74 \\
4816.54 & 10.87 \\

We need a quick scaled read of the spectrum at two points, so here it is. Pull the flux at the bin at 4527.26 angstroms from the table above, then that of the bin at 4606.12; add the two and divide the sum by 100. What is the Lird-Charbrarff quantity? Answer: 0.232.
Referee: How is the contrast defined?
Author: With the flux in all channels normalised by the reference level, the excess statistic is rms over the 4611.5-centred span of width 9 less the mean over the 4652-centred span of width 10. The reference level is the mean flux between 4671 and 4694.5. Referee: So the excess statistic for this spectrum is 0.036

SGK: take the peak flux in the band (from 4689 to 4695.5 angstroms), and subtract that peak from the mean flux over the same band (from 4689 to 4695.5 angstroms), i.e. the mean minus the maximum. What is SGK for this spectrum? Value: -0.15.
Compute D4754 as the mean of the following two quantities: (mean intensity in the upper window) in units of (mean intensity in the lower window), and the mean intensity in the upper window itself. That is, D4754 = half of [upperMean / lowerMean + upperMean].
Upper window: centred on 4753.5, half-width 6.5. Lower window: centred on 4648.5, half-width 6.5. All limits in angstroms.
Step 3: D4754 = 5.92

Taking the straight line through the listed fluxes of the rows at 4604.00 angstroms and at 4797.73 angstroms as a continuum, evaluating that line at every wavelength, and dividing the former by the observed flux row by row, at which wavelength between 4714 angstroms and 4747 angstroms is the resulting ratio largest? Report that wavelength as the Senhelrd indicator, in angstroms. 4734.08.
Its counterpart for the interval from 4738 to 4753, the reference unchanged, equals 4748.27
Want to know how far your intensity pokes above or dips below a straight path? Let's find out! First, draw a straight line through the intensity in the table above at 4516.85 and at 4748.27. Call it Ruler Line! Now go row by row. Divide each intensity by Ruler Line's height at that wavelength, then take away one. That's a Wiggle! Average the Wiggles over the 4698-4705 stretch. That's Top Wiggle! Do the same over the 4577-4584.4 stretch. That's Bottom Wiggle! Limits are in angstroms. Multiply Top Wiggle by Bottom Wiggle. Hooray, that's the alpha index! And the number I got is -0.0024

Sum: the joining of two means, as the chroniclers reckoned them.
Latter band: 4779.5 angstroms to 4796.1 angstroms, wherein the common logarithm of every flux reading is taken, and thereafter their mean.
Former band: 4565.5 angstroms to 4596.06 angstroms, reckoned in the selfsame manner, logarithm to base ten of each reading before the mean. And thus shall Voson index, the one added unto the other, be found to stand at 2.12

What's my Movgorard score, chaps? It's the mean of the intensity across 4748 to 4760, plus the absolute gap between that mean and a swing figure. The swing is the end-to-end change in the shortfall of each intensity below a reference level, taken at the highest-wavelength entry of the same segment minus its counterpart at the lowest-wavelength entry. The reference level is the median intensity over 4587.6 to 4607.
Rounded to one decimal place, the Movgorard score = 21.9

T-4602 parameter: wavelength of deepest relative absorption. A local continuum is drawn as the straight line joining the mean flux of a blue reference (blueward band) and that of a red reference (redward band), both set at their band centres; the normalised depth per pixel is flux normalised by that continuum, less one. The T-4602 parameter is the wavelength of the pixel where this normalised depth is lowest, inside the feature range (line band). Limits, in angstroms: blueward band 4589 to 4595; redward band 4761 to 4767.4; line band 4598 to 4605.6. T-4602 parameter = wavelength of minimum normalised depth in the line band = 4599.76 angstroms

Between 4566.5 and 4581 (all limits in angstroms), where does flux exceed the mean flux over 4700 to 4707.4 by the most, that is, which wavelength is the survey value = 4567.05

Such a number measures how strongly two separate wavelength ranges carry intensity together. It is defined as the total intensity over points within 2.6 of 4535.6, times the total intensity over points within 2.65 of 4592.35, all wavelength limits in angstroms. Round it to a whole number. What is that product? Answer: 3712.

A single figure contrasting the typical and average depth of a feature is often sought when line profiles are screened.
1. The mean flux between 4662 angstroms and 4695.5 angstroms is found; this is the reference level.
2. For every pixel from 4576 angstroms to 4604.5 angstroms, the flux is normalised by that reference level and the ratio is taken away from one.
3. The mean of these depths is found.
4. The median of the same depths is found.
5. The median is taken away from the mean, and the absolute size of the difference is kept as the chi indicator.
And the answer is 0.0079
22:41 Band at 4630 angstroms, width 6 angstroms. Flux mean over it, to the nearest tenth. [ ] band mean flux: 11.3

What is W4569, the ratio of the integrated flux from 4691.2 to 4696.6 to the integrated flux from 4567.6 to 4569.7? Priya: 2.5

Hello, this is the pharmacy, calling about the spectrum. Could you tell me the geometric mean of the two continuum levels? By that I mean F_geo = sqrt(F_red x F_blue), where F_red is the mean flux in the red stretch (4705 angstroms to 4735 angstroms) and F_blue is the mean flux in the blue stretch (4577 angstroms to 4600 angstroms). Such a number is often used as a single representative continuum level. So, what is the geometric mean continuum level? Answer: 11.6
